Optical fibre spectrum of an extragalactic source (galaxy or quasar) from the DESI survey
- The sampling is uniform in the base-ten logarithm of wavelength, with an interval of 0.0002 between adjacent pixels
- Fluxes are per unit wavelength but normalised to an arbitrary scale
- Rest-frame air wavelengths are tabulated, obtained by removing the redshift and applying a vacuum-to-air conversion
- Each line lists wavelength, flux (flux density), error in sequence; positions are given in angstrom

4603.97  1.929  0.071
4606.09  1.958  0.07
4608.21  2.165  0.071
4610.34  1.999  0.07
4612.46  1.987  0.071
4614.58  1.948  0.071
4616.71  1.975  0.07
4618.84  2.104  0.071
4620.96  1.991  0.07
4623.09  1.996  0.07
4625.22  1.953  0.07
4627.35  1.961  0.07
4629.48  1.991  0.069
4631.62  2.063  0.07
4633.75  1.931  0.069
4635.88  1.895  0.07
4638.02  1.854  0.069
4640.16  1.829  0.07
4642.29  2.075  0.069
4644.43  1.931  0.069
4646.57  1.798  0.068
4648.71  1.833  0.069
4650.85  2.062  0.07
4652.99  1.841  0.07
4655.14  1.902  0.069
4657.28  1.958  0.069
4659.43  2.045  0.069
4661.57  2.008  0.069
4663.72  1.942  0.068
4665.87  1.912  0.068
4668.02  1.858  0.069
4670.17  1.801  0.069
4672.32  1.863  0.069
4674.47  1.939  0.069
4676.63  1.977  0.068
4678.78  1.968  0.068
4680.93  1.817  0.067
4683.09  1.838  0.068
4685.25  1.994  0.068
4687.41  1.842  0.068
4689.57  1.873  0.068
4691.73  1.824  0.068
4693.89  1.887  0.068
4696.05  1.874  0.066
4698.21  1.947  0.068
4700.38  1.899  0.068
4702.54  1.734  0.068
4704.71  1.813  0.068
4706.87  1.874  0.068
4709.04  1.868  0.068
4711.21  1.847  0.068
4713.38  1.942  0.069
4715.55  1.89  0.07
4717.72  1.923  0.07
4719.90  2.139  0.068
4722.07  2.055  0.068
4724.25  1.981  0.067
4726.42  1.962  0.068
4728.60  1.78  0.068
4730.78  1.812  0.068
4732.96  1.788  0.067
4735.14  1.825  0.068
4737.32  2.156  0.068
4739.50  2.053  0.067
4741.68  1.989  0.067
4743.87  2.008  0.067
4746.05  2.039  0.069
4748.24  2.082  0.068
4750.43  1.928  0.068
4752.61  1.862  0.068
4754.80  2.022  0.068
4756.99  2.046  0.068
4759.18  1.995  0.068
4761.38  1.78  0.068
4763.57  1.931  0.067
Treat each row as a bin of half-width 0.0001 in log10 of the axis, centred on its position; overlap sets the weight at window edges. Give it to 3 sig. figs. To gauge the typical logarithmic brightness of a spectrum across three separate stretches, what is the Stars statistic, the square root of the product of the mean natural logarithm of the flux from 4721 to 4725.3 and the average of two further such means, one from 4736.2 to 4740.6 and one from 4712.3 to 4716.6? 0.699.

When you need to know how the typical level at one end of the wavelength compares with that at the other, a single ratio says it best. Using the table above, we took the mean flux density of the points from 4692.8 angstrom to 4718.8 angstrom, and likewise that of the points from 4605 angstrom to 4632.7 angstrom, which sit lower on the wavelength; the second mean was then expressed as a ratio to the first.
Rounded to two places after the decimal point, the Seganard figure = 1.07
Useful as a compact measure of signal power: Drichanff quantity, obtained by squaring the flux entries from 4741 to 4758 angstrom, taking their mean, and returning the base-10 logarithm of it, 0.601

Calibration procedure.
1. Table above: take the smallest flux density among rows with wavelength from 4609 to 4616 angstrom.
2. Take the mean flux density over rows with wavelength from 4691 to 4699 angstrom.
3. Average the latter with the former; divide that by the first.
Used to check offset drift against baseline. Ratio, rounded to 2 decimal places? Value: 0.98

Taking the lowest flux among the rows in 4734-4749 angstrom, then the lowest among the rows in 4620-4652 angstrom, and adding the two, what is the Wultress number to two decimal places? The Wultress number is 3.62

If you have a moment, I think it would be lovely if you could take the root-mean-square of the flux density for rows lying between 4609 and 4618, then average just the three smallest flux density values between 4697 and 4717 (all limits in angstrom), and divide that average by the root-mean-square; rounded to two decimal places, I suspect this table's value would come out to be 0.91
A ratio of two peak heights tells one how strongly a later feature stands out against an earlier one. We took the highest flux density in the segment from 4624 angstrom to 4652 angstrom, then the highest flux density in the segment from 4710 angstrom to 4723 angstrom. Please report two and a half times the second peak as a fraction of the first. 2.58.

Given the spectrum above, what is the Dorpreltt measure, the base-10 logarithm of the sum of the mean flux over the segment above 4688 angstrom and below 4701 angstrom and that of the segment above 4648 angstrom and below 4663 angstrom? 0.584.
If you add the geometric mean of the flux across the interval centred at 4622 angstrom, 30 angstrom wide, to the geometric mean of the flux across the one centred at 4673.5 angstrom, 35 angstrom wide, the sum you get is 3.91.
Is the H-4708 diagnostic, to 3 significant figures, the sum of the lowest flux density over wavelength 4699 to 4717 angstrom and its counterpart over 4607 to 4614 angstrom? 3.72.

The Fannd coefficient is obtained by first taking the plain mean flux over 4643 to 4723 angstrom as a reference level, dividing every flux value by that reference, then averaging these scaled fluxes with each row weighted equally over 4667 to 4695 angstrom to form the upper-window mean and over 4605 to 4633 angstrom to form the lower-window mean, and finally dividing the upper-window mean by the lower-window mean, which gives 0.94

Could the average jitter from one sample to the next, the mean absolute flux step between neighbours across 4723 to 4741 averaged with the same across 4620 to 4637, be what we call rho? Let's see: 0.075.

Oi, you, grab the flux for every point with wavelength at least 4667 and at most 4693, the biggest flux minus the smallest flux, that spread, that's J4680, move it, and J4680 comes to 0.19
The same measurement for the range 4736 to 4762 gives 0.38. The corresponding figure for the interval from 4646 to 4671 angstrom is 0.26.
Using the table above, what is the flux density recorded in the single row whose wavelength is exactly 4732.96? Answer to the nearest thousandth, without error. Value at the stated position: 1.788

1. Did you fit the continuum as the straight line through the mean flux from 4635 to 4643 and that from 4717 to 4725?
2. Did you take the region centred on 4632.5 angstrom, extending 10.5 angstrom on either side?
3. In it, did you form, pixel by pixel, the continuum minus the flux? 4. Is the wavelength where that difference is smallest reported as 4631.62 angstrom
